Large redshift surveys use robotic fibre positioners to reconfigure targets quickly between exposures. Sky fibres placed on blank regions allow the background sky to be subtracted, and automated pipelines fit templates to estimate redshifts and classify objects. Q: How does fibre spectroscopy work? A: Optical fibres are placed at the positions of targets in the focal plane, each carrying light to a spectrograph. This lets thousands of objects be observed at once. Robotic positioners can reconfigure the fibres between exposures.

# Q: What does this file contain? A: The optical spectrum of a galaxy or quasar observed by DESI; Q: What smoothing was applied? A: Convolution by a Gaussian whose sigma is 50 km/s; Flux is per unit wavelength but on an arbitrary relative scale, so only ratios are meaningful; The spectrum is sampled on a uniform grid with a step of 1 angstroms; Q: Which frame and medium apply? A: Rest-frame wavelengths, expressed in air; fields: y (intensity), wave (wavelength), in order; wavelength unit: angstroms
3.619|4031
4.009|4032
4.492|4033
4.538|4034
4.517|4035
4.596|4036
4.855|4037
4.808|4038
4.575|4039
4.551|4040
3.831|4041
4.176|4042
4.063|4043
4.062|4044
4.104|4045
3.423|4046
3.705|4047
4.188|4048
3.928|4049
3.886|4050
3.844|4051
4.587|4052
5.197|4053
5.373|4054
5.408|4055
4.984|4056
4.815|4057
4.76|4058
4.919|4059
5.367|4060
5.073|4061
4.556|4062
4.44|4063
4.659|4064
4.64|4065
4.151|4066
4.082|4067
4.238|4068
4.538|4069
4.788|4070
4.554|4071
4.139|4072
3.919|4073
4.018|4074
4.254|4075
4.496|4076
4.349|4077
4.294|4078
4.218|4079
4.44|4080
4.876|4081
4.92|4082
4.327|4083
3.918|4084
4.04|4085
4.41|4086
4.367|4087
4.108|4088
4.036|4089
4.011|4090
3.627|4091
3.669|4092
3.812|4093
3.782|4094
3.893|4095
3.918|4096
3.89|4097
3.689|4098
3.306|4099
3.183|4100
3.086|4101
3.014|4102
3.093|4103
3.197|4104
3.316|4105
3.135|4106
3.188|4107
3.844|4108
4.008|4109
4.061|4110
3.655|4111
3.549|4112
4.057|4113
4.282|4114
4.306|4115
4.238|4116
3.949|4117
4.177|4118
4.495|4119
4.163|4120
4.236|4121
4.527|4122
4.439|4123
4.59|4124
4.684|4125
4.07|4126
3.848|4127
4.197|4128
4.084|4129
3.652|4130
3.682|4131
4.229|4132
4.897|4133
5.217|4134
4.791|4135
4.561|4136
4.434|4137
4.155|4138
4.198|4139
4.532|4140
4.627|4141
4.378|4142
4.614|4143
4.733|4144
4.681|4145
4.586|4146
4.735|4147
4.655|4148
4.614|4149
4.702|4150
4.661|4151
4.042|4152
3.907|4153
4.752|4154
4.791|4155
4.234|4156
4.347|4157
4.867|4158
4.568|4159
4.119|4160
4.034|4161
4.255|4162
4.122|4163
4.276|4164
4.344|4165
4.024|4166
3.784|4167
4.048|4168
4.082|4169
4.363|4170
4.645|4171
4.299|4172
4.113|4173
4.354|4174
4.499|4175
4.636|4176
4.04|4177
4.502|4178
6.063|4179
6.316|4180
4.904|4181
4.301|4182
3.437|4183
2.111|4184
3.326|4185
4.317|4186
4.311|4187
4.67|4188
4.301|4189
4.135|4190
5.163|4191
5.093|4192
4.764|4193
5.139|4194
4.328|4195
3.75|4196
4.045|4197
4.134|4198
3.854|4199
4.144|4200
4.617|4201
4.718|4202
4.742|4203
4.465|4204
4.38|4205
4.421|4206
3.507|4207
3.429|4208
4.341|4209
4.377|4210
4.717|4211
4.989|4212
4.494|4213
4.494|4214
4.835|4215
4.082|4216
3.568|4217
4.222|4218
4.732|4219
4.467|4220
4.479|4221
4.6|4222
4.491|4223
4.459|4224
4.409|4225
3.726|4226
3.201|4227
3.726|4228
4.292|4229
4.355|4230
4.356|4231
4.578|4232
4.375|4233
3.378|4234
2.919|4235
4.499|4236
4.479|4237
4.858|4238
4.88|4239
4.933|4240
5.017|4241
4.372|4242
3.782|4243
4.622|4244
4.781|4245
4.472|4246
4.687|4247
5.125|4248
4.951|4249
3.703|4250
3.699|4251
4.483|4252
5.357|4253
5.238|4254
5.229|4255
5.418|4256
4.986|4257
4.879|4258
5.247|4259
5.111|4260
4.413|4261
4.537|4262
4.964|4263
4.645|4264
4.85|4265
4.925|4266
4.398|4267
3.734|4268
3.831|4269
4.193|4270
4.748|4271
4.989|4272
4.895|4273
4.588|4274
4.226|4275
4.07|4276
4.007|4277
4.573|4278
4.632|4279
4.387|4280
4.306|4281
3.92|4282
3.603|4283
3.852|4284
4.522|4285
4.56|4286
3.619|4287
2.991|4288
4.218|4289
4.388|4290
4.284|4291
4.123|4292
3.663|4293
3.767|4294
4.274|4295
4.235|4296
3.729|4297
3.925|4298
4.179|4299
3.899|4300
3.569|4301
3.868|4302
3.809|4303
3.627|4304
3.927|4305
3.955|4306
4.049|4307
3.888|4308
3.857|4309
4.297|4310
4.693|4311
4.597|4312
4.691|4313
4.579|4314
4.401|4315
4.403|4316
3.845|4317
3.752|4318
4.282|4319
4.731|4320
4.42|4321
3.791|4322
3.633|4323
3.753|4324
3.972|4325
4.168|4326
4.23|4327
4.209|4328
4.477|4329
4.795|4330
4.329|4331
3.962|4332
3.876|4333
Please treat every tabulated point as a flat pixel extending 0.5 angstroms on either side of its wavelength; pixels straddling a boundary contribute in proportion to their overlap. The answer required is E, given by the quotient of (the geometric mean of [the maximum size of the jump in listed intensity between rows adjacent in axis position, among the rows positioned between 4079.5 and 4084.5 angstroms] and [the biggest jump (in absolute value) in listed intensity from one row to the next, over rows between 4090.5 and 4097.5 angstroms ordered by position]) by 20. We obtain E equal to 0.015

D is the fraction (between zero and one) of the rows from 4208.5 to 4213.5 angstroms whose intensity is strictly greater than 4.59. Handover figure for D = 0.4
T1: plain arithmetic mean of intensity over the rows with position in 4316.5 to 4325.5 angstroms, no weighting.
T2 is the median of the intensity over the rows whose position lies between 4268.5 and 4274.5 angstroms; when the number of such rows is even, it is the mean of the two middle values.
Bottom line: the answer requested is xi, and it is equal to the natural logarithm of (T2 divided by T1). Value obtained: 0.15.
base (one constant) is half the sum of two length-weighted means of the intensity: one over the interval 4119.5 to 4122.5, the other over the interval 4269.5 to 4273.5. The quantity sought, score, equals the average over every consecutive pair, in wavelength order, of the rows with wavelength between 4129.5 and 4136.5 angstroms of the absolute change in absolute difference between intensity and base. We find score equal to 0.277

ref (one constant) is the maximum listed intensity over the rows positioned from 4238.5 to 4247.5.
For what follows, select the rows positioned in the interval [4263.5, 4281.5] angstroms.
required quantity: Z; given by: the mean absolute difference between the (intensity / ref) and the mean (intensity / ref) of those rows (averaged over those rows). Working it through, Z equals 0.063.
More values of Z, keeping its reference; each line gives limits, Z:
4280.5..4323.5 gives 0.064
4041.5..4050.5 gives 0.038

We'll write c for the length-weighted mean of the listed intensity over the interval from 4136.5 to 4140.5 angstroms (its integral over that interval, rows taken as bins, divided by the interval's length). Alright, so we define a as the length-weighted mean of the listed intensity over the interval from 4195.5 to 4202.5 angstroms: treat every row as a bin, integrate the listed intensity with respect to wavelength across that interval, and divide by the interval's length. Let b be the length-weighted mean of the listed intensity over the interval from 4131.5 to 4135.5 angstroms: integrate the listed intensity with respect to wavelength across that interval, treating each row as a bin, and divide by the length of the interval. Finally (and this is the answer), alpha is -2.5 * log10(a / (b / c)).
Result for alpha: -1.44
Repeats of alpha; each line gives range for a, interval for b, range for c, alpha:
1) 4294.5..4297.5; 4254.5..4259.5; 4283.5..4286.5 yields -1.33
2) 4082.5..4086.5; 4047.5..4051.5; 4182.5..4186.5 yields -1.35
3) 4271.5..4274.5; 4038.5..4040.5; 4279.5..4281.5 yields -1.66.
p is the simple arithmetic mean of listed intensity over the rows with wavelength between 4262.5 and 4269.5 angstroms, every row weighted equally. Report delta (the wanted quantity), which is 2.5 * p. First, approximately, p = 4.5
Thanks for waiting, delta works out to 11.2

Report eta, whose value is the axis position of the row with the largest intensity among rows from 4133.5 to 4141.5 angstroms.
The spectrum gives 4134 angstroms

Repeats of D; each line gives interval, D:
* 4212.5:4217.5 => 0.2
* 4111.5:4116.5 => 0.0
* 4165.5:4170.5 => 0.0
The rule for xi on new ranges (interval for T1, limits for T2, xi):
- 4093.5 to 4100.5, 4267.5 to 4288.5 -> 0.14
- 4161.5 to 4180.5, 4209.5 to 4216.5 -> 0.01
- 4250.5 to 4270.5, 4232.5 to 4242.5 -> -0.05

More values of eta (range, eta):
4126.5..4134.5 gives 4134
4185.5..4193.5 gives 4191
